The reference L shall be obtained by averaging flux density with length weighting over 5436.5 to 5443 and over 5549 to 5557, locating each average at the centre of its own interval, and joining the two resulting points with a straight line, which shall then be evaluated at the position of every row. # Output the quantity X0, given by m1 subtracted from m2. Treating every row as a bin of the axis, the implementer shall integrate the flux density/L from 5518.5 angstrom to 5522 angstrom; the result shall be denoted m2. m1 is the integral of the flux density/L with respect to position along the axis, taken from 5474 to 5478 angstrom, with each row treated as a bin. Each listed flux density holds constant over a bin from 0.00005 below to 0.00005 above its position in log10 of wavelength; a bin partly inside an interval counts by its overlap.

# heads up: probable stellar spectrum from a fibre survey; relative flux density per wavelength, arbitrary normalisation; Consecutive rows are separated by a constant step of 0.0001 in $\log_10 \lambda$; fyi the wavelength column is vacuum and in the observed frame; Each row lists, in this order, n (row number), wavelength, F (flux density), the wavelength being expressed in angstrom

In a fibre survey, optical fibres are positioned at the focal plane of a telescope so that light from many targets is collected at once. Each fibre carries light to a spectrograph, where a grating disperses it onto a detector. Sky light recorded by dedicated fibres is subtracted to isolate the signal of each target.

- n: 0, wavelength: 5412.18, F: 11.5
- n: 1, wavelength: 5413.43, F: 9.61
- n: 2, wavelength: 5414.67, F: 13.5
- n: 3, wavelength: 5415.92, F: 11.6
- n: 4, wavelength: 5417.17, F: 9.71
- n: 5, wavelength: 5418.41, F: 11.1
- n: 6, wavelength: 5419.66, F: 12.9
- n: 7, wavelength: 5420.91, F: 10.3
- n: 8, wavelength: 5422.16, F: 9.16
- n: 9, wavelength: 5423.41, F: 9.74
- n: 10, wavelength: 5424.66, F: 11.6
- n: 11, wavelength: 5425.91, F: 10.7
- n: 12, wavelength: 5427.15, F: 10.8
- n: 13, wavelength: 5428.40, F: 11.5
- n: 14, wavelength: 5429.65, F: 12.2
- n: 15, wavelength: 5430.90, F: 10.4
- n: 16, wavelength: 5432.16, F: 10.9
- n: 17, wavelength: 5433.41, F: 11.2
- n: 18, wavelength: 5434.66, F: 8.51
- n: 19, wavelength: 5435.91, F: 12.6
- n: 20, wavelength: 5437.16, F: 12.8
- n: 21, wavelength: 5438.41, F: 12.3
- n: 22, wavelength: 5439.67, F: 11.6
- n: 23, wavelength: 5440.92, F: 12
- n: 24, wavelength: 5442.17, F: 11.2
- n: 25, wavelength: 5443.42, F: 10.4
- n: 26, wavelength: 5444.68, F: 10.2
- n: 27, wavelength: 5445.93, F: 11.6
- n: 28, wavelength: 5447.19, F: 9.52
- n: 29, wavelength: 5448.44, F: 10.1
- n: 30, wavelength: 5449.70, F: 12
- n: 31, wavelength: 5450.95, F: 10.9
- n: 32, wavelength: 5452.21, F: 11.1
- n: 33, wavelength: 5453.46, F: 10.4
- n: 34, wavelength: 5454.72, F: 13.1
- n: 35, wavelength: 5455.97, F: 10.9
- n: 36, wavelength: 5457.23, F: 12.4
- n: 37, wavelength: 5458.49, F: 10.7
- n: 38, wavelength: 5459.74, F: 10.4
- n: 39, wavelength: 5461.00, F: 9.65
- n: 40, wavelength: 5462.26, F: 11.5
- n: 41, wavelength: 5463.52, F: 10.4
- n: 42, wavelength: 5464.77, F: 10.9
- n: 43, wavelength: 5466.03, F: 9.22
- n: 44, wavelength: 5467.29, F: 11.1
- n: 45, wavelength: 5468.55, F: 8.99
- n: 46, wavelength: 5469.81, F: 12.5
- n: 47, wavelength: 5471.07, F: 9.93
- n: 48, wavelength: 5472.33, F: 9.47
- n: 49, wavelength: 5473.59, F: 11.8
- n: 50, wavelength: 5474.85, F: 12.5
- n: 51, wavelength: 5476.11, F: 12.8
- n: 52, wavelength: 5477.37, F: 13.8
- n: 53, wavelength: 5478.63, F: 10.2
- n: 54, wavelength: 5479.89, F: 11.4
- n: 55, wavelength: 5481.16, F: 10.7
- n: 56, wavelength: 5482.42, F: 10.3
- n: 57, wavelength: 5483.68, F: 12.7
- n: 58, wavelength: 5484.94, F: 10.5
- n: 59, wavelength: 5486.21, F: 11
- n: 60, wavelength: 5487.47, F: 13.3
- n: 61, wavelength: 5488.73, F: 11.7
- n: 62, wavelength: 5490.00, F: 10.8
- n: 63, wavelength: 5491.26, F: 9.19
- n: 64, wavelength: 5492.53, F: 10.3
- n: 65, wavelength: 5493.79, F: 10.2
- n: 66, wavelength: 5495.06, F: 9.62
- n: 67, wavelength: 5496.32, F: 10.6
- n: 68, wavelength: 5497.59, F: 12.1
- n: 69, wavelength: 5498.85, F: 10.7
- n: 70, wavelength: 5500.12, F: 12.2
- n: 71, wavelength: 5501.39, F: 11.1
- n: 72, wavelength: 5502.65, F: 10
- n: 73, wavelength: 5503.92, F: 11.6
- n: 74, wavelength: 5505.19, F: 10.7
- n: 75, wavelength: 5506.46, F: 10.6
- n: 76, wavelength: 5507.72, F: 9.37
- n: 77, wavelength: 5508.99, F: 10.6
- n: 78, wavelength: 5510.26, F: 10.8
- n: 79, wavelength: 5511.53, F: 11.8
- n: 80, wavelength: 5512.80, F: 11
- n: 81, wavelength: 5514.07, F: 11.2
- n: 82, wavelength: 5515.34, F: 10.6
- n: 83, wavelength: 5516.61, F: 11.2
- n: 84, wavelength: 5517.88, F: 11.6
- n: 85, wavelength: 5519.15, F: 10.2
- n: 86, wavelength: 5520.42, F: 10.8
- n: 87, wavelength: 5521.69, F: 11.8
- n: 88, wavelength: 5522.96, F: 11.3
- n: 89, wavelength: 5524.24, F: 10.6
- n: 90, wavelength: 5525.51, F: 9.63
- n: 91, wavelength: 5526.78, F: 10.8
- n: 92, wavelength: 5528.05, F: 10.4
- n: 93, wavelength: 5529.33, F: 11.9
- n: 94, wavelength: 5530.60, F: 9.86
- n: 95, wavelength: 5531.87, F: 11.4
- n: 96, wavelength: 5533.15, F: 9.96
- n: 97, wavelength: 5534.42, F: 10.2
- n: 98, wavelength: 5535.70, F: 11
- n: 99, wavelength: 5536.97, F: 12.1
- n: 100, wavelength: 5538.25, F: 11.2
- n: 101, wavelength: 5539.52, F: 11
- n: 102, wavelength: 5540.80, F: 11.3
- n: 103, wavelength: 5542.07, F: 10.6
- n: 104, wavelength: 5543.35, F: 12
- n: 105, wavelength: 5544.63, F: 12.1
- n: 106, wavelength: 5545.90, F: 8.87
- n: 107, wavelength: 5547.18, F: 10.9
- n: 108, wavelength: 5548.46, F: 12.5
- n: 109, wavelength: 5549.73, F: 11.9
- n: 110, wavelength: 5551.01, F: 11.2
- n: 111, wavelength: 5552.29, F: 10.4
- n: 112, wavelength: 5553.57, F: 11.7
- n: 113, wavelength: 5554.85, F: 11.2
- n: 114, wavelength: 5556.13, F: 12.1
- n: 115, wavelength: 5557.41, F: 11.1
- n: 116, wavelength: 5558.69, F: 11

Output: -1.1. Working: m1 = 4.4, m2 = 3.3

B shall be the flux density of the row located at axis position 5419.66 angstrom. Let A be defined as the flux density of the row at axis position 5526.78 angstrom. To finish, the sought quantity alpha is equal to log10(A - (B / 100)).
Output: 1.03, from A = 10.8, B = 12.9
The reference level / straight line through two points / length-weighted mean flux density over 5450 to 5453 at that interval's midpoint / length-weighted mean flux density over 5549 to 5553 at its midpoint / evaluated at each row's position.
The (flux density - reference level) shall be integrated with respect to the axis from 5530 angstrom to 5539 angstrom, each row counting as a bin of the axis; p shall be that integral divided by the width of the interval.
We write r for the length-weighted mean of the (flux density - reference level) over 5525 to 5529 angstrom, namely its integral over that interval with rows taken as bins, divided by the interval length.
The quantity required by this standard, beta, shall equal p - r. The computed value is 0.4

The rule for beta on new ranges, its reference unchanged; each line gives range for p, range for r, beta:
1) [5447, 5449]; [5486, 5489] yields -2.3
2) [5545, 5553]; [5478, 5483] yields 0.3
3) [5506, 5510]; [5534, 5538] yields -0.9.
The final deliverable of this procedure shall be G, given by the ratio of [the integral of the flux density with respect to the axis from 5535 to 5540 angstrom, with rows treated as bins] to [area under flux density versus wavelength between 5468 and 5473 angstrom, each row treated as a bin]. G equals 1.10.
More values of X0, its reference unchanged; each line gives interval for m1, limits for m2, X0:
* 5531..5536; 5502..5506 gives -0.9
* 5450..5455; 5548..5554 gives 1.3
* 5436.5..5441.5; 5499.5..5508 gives 2.8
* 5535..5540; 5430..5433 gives -2.2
